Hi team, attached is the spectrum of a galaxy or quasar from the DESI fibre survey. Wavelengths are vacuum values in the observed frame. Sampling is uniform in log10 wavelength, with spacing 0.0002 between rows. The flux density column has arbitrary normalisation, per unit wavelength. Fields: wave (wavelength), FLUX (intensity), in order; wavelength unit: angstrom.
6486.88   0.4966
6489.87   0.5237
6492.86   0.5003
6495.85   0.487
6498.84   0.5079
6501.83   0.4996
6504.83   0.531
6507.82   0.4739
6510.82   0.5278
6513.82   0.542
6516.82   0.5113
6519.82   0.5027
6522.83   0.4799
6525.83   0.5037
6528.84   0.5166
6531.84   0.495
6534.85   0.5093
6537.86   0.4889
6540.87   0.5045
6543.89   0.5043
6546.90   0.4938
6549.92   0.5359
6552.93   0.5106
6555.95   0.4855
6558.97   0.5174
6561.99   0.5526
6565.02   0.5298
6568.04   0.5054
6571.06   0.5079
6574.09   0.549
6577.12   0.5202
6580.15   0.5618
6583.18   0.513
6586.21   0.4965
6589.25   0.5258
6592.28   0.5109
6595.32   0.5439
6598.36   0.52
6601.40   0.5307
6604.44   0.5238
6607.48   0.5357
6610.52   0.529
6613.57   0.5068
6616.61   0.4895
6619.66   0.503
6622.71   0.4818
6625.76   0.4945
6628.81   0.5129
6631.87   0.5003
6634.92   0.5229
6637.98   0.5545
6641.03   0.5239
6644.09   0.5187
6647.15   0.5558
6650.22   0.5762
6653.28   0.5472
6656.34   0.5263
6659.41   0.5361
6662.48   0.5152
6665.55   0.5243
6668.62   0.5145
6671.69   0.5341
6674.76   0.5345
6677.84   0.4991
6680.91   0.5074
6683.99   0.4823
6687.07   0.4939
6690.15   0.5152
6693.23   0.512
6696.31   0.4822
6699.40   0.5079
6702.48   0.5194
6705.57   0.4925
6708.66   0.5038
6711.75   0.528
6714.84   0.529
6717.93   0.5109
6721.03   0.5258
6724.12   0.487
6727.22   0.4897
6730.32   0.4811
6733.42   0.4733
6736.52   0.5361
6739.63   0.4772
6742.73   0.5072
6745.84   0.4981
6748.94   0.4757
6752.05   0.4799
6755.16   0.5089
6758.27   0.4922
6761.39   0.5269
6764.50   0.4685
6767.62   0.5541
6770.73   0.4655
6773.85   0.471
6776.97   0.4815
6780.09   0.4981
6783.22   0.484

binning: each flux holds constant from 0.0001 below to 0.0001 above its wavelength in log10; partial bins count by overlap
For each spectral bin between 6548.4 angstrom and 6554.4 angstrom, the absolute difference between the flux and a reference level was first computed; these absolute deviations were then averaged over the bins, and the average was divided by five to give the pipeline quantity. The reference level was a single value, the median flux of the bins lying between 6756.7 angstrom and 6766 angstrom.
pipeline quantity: 0.0062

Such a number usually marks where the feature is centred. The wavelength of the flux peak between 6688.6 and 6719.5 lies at 6714.84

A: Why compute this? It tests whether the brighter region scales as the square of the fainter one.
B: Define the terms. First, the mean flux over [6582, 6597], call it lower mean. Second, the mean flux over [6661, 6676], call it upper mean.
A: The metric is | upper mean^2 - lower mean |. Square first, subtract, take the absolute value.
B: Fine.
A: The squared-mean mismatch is 0.243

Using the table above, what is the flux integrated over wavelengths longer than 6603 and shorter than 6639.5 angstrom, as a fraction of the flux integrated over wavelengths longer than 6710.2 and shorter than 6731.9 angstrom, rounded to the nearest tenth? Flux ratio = 1.7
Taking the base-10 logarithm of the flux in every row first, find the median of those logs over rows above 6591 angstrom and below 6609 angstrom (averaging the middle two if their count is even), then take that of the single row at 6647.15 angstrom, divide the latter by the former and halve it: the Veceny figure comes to 0.46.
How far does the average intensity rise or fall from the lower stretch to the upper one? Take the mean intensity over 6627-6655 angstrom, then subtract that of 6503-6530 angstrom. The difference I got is 0.025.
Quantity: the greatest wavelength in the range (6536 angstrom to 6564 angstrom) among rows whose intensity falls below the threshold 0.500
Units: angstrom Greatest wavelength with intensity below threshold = 6555.95 angstrom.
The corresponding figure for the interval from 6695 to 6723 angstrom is 6705.57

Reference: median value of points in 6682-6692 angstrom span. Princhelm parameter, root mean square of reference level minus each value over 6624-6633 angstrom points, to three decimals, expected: 0.012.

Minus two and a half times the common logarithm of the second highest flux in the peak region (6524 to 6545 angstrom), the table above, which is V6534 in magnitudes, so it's 0.733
